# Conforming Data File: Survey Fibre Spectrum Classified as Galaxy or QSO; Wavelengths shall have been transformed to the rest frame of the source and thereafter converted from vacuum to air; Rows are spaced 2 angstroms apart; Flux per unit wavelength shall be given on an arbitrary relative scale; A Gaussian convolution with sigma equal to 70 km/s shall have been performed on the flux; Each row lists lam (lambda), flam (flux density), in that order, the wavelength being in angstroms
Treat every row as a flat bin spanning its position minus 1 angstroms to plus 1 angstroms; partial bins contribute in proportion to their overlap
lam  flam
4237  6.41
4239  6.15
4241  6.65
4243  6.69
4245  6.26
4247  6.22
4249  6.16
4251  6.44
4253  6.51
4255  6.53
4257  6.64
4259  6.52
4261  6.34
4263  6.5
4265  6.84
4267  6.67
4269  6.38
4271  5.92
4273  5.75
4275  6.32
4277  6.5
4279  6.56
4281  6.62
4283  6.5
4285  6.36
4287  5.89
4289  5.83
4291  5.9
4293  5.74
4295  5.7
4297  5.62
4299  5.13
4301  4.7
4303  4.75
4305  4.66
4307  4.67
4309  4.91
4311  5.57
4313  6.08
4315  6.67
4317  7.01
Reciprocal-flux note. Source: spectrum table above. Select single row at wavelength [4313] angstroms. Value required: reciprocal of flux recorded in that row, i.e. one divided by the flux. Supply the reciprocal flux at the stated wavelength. 0.164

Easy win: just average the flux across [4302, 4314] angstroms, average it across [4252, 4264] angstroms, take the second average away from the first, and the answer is -1.40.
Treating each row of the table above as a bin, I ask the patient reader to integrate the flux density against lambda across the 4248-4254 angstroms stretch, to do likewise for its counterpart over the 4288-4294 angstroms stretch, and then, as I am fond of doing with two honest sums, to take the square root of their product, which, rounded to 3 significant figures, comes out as 36.5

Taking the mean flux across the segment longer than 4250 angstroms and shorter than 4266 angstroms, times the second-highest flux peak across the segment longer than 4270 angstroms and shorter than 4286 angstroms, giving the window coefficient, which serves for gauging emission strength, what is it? 42.9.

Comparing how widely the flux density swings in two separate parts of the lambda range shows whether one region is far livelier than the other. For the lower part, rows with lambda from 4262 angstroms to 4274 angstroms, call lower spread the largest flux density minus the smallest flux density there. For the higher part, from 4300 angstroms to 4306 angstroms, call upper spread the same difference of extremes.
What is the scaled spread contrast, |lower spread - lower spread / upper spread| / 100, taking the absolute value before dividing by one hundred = 0.110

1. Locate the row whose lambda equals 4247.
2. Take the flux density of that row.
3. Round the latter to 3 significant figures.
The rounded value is 6.22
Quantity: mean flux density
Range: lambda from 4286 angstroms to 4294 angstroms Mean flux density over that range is 5.8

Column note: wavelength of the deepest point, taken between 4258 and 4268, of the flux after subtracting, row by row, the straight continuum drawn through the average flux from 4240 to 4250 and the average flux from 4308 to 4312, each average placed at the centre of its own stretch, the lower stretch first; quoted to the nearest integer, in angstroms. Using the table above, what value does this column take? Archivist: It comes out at 4261 angstroms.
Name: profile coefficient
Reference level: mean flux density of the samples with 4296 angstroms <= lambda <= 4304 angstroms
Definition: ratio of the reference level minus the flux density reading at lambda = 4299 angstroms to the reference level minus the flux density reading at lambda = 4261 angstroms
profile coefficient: 0.06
